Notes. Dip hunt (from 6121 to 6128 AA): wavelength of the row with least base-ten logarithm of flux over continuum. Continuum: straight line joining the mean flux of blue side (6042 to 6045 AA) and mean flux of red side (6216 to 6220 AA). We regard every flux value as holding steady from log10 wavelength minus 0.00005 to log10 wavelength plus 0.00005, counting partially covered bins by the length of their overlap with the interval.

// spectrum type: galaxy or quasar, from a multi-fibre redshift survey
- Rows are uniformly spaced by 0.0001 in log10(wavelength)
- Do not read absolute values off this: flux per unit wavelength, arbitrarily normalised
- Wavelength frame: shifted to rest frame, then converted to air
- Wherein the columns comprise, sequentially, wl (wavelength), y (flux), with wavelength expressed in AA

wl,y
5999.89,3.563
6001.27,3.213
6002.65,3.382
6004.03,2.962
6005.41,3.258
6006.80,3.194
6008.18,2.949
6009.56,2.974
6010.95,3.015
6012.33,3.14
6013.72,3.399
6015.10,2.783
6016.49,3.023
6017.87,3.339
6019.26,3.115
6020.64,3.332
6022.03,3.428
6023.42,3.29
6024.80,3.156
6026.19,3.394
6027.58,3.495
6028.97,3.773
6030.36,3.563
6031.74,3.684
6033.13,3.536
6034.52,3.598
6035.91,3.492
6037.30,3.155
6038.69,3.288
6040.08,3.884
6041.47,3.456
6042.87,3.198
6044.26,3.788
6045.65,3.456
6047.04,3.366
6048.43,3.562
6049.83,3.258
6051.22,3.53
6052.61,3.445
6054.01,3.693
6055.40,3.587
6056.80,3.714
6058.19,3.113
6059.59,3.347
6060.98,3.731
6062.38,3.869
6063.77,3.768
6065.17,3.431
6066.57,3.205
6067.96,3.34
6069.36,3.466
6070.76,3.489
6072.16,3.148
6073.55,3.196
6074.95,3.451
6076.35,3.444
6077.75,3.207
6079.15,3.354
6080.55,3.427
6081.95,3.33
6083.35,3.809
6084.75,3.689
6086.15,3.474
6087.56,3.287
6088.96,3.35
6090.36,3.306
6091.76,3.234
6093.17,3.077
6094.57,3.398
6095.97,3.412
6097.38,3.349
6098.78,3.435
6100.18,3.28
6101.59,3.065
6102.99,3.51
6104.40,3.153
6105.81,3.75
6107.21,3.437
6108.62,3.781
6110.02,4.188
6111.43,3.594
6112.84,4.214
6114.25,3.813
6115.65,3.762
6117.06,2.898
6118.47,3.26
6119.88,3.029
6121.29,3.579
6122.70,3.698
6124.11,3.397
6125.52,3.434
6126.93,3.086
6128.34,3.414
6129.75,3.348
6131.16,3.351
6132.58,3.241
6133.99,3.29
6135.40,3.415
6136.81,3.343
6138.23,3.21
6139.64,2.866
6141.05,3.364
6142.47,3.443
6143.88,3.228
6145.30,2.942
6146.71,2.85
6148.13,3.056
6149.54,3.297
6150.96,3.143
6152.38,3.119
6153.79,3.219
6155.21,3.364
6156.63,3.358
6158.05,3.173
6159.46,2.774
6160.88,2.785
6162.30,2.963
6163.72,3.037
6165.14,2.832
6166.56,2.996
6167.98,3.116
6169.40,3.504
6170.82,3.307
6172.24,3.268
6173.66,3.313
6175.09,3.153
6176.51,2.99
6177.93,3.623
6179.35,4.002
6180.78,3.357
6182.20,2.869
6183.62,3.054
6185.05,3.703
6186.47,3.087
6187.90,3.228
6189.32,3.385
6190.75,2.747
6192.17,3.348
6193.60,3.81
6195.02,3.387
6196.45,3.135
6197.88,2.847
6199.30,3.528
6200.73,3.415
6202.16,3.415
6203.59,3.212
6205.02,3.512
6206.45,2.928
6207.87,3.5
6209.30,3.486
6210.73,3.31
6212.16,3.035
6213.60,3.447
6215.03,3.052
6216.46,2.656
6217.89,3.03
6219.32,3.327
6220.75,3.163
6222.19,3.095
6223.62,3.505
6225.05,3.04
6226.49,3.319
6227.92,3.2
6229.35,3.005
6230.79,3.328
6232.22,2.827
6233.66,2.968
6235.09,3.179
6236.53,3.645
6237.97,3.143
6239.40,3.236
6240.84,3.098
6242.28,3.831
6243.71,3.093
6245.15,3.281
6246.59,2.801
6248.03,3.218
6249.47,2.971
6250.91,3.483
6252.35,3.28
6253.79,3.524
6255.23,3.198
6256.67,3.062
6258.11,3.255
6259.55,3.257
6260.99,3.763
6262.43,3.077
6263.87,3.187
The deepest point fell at 6126.93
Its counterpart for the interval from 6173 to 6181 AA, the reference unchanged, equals 6176.51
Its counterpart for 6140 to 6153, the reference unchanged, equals 6146.71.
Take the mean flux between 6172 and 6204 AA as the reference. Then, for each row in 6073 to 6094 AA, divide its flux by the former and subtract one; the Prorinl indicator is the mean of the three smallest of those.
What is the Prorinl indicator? -0.042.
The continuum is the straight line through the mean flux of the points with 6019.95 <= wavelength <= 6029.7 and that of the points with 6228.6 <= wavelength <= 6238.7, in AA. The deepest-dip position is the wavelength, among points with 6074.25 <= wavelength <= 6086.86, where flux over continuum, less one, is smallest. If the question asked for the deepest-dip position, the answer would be 6077.75 AA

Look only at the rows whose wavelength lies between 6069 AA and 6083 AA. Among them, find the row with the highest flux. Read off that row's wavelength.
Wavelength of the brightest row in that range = 6070.76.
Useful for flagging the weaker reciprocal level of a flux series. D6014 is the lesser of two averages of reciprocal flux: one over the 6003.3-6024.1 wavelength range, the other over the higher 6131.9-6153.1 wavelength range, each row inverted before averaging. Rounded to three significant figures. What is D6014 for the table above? 0.315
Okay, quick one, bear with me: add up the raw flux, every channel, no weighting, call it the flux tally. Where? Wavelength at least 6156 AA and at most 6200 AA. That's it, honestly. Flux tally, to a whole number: 100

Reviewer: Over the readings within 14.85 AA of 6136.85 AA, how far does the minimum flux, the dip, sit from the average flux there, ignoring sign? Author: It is 0.41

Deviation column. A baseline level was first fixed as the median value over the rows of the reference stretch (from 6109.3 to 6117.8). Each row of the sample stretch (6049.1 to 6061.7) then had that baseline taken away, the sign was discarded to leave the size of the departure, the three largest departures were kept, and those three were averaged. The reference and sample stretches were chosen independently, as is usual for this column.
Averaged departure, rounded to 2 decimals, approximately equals 0.55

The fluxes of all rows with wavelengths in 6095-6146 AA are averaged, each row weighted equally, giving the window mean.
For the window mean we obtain 3.40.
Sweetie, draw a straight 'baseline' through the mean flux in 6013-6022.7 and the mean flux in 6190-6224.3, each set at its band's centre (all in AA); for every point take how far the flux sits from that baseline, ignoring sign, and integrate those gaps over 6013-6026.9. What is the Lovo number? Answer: 2.4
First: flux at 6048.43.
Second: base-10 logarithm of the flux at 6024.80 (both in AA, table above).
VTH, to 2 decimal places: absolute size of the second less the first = 3.06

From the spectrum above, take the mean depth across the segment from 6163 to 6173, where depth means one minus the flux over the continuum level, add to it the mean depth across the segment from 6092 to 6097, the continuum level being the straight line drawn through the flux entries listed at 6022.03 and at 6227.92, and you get 0.051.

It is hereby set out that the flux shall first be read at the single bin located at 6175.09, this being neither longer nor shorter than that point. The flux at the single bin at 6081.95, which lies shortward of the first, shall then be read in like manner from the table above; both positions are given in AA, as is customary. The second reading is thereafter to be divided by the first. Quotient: 1.06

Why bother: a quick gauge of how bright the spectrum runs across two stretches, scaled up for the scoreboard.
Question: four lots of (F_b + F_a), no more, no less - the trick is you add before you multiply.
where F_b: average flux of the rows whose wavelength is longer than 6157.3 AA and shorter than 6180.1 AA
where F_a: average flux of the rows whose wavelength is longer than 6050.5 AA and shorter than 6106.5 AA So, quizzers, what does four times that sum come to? 26.4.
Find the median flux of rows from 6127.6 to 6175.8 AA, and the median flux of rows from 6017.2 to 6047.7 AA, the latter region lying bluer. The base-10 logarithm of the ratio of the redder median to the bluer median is -0.028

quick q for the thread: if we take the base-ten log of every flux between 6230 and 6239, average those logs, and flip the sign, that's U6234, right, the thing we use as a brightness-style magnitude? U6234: -0.501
